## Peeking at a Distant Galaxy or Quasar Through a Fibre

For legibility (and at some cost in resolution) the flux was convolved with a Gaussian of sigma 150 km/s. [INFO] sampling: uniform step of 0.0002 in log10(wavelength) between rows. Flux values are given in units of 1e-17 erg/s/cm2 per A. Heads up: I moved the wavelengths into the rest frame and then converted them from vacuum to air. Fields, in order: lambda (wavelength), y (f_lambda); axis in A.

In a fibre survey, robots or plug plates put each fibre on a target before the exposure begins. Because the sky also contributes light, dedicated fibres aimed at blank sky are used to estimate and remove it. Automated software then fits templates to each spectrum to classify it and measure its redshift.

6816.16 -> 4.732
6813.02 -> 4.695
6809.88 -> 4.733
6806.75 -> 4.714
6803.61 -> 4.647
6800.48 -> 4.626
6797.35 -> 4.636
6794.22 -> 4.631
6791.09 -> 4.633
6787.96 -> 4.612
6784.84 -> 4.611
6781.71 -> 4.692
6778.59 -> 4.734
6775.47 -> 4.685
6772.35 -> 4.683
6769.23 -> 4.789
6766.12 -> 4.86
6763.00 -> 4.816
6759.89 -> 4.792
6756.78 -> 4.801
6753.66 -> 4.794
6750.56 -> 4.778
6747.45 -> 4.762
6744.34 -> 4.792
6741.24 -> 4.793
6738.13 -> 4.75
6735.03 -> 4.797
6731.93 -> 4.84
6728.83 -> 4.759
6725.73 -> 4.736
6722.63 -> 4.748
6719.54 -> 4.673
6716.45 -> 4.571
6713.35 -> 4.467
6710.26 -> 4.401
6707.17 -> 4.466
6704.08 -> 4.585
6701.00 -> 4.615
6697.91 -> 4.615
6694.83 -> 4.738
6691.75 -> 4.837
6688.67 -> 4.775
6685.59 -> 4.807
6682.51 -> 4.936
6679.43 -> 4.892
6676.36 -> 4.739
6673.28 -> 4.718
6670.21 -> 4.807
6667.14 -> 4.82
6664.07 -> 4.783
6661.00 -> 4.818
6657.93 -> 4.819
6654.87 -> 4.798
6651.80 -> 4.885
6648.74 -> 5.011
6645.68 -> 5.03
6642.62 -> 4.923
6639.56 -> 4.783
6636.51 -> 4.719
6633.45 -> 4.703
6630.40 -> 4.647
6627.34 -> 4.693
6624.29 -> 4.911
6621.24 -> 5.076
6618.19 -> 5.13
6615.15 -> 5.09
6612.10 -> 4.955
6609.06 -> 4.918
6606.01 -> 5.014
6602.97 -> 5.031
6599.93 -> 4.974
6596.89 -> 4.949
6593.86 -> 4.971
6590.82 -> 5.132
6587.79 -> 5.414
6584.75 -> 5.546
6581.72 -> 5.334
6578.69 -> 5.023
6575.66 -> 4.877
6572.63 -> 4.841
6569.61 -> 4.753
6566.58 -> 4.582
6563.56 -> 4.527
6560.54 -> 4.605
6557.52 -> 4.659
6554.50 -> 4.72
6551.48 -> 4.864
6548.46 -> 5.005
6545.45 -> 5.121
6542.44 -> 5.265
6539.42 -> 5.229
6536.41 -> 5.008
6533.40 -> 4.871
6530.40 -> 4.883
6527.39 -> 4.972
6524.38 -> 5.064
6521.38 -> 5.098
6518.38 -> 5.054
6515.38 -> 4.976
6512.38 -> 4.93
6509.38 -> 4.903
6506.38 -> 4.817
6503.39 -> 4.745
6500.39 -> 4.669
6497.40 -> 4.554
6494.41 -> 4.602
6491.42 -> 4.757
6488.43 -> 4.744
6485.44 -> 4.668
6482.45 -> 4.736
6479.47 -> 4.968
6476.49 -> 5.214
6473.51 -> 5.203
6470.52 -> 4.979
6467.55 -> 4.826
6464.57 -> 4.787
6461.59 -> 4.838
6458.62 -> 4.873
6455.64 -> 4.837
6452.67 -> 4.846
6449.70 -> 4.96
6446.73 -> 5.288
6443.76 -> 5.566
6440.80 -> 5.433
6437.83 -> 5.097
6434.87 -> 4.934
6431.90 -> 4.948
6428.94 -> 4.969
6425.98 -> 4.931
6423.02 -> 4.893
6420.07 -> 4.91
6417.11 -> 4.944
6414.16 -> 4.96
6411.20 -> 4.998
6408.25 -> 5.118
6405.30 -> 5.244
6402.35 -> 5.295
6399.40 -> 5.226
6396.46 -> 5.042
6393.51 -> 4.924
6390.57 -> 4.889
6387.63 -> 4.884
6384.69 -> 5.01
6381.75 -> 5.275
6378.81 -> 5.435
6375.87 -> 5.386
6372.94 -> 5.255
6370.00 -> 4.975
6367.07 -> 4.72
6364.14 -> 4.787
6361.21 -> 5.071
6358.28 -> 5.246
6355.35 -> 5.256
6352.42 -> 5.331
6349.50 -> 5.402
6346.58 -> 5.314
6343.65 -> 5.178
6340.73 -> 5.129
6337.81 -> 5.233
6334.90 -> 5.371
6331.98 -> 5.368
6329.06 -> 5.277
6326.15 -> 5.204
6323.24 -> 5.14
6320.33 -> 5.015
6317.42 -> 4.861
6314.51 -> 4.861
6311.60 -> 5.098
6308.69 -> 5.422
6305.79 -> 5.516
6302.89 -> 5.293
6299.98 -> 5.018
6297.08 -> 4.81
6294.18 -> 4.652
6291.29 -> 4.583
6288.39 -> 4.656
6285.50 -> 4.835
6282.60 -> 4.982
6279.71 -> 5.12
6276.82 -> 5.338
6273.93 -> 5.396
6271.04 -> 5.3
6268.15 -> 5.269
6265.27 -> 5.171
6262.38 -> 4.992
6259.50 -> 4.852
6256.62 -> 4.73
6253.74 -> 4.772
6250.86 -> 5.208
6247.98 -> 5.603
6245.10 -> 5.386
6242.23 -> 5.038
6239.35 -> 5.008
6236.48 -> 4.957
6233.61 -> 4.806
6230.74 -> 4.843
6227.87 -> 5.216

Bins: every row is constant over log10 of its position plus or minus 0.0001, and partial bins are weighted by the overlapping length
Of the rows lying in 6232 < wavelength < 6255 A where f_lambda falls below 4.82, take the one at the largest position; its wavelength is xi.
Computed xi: 6253.74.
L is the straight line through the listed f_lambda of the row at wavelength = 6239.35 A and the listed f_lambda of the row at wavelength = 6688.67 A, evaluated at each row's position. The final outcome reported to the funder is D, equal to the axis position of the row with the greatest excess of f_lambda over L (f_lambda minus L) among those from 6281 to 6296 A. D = 6282.60 A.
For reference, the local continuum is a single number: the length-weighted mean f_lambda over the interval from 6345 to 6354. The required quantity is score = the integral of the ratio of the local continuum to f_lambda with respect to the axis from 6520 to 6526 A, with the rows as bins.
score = 6.31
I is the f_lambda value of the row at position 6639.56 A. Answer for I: 4.783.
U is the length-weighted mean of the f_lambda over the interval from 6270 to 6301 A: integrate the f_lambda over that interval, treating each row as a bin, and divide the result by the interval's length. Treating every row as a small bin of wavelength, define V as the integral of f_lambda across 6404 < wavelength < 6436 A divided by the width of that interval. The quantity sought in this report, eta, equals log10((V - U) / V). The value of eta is -2.5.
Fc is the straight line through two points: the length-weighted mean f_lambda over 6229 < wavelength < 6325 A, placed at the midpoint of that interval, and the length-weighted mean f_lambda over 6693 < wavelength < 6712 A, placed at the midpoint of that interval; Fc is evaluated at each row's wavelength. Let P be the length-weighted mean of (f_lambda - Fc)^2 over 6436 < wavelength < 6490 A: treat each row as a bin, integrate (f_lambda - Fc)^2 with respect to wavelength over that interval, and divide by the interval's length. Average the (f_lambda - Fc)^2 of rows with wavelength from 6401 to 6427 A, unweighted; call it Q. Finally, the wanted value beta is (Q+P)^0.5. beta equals 0.340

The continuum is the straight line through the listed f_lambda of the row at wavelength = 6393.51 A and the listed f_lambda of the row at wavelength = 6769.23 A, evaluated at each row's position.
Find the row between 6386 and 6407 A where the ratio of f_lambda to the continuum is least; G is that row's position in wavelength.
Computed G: 6387.63 A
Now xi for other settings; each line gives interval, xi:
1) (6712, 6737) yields 6735.03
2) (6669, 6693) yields 6688.67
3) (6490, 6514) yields 6506.38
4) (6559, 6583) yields 6569.61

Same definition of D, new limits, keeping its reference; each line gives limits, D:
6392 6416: 6402.35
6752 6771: 6766.12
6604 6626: 6618.19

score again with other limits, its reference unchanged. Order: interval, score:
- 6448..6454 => 6.52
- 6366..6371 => 5.52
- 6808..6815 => 7.93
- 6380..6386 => 6.22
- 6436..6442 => 6.13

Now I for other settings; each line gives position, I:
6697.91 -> 4.615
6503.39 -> 4.745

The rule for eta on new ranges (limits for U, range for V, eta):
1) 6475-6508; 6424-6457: -1.2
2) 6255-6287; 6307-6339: -1.8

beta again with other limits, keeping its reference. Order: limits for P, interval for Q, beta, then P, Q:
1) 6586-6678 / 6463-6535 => 0.355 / 0.089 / 0.04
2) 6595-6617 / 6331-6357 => 0.454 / 0.100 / 0.11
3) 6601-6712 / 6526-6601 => 0.426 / 0.058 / 0.12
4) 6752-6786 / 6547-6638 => 0.422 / 0.067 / 0.11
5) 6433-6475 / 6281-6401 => 0.406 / 0.087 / 0.08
